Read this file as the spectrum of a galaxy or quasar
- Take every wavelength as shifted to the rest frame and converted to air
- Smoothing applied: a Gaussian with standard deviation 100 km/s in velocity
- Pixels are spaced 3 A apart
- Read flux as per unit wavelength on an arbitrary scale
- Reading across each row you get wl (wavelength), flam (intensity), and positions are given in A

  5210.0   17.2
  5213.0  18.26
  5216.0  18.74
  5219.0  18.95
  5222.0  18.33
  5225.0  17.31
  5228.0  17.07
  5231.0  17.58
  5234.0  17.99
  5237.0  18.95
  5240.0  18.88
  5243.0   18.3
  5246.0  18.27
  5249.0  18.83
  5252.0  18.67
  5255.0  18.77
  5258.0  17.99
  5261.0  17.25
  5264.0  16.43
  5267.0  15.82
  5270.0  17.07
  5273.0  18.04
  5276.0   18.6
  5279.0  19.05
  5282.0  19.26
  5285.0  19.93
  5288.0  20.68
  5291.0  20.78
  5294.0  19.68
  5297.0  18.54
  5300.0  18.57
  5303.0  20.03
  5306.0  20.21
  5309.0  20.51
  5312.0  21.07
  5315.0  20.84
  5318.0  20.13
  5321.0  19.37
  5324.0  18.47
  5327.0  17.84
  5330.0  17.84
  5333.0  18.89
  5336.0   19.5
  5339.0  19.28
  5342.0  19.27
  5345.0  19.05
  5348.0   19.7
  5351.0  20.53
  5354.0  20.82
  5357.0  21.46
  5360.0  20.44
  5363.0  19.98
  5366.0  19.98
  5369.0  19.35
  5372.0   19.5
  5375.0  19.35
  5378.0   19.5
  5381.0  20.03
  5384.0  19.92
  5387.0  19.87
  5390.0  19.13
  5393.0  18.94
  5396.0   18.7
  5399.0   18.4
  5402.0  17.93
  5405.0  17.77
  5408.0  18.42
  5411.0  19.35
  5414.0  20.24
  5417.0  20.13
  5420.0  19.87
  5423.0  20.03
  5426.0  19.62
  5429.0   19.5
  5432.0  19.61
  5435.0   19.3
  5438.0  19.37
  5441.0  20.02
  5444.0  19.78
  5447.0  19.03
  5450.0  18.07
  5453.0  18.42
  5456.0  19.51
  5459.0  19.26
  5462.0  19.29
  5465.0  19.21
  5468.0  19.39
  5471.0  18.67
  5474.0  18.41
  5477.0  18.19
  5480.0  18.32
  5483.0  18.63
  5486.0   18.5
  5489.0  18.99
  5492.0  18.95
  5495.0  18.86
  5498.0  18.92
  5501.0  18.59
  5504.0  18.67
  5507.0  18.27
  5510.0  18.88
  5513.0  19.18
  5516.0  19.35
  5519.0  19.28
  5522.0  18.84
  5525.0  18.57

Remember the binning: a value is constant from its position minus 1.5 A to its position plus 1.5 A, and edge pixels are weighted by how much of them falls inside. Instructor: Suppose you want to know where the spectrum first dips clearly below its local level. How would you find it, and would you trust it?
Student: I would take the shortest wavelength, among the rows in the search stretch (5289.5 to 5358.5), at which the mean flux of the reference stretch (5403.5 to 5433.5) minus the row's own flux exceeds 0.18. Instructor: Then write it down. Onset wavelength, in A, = 5297.0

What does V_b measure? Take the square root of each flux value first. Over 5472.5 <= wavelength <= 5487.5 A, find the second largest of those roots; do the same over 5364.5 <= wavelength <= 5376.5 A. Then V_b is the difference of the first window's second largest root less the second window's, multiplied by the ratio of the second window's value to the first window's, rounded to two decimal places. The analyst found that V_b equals -0.12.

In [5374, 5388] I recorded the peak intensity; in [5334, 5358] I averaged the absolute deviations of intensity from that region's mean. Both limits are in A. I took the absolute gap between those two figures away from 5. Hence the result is -14.3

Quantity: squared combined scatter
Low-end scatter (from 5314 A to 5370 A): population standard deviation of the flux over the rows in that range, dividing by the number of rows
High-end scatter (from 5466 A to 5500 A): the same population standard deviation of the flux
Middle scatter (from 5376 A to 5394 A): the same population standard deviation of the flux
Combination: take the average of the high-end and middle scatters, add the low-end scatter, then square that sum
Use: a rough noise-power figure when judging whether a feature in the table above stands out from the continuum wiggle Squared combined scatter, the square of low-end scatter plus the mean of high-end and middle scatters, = 1.8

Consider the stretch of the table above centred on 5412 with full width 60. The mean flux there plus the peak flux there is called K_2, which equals 39.5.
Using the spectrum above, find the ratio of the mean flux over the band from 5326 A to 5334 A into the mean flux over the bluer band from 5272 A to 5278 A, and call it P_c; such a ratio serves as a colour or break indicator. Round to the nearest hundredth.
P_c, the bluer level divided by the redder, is 1.01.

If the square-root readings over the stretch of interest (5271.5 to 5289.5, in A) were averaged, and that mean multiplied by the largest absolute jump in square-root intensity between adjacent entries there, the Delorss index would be 0.37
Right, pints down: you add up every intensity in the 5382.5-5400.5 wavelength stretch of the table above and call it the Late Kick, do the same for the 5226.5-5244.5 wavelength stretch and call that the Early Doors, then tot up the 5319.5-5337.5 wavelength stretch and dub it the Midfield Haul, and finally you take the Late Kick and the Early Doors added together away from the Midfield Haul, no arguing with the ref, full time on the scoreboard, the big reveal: -112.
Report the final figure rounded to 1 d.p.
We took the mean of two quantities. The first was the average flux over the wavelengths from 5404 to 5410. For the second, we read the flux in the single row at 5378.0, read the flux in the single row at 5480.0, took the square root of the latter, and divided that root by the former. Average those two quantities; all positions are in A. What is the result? 9.2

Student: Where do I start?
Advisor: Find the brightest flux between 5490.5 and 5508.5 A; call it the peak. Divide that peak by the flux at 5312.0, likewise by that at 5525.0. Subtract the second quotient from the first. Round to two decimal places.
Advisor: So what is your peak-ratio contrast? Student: -0.12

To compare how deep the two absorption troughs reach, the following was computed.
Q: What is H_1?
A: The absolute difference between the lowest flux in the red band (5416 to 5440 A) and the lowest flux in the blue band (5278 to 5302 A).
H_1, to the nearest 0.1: 0.8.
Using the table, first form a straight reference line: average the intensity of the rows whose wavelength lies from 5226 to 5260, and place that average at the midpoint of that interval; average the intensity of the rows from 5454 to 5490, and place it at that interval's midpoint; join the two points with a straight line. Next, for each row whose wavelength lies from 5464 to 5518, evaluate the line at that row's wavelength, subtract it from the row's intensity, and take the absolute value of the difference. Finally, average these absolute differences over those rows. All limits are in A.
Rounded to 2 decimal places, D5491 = 0.31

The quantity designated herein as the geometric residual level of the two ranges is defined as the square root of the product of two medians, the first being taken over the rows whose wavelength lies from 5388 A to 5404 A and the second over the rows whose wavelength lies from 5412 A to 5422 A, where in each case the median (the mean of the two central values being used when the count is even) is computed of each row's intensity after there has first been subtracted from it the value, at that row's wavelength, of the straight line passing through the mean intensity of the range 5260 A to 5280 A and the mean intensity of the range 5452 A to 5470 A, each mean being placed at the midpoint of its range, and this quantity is 0.4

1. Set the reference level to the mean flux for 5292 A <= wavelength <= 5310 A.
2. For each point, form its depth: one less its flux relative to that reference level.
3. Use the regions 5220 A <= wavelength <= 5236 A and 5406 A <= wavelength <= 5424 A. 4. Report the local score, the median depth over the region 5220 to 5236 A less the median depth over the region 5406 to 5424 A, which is 0.12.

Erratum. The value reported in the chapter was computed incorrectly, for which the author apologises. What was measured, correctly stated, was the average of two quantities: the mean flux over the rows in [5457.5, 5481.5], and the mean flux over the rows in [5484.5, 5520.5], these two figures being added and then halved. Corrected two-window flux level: 18.9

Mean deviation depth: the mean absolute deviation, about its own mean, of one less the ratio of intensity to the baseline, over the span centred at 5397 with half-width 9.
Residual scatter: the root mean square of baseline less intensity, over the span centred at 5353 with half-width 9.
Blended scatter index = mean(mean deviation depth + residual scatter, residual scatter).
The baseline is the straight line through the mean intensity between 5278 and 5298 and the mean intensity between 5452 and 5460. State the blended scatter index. 1.2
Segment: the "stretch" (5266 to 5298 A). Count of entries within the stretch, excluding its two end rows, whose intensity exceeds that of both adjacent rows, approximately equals 1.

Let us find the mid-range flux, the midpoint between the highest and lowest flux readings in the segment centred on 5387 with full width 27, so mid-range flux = 19.2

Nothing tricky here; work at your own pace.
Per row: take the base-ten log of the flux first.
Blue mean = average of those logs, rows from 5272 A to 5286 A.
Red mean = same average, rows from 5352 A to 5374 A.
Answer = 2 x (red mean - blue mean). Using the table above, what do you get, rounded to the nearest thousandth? 0.055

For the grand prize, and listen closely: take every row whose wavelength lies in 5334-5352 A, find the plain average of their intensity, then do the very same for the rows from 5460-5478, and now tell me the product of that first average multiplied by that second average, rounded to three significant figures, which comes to 369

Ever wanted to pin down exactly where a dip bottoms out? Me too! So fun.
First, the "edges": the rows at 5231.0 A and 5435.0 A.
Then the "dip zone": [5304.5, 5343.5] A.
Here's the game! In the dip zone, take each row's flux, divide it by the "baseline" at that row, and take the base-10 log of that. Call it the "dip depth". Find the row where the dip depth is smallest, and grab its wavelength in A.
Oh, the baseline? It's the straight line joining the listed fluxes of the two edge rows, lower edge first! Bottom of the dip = 5330.0 A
